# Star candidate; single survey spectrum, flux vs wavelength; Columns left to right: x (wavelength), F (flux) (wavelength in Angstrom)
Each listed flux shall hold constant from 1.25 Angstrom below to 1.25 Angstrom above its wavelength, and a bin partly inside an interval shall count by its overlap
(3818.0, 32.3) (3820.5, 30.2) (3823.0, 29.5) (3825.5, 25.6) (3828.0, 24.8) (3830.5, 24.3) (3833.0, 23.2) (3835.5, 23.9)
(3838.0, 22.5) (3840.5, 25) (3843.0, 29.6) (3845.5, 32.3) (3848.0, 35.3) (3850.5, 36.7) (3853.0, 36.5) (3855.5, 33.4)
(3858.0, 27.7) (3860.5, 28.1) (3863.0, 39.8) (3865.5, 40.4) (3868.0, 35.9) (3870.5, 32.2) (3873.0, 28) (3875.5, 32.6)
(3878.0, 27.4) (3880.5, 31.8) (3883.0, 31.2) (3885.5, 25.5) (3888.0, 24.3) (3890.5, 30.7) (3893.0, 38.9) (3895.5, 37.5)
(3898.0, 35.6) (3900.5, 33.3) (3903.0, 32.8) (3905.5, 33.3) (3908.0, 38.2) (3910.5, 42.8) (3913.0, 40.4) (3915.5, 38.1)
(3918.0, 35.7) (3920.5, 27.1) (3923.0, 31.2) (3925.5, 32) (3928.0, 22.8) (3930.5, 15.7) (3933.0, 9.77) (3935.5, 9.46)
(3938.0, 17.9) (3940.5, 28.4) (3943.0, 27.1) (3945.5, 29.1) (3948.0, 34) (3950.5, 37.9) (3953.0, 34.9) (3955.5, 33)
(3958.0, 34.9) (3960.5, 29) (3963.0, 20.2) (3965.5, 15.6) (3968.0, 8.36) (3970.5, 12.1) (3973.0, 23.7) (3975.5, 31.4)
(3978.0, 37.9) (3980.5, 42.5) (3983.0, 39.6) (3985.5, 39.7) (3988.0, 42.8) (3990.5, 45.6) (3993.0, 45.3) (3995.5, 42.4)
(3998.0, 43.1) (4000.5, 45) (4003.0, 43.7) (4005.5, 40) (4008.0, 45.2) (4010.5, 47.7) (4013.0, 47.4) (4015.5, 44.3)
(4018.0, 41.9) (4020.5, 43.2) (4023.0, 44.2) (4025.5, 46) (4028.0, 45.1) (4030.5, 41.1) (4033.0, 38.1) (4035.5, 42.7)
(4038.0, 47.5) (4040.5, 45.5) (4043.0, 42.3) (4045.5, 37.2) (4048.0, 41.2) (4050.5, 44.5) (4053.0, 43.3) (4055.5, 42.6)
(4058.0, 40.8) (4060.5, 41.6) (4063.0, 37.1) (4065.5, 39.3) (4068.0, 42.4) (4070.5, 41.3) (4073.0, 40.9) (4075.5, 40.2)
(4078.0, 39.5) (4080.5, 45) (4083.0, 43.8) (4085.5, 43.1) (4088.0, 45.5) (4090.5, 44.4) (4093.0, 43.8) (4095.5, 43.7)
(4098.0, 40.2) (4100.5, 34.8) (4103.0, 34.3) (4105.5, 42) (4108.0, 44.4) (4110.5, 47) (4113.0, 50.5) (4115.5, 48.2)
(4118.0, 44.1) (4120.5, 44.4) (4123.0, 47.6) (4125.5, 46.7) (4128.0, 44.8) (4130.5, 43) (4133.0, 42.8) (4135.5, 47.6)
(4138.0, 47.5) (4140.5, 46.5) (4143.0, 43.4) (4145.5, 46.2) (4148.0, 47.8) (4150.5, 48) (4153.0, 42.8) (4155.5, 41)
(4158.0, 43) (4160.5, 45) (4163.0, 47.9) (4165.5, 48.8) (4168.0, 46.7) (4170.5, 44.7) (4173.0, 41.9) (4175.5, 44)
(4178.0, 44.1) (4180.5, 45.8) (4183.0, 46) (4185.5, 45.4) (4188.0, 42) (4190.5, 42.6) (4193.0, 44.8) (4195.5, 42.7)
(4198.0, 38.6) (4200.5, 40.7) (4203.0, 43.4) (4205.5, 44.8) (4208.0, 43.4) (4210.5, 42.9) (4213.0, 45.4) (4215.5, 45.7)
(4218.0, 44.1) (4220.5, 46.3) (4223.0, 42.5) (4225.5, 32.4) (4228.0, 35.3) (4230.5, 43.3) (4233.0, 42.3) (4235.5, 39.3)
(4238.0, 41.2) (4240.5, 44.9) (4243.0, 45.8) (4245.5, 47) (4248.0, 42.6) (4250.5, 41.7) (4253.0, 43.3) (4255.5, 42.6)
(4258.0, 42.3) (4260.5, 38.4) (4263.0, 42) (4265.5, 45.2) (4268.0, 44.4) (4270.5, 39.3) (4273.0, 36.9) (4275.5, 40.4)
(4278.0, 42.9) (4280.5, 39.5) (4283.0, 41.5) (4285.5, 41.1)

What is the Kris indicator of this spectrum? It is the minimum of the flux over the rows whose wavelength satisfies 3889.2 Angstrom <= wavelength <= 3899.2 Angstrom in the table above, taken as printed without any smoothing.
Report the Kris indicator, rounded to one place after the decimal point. 30.7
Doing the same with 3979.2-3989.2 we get 39.6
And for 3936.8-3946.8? 17.9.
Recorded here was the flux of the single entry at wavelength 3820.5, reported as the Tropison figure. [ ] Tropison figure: 30.2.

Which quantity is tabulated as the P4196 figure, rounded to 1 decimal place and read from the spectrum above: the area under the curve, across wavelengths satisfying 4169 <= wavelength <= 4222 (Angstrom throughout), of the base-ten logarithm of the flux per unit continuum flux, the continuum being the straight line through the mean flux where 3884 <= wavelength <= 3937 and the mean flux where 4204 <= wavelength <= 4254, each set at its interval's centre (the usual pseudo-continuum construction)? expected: 1.3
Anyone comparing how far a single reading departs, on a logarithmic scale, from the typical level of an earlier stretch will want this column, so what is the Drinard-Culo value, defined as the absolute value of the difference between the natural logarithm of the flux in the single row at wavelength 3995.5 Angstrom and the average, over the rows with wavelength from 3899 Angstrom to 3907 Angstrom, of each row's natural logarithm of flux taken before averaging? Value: 0.2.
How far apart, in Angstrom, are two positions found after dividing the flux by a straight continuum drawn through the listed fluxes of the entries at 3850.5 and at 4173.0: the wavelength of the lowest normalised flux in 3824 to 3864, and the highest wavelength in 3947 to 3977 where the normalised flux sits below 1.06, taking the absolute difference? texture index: 137.5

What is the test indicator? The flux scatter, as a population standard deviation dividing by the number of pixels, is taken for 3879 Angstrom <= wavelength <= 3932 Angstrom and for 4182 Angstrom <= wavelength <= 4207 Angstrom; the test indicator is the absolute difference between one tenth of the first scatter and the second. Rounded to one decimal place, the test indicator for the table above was 1.5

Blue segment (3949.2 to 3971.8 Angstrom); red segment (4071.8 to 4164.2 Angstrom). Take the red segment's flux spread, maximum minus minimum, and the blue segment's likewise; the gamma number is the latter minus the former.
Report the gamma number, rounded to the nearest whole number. 13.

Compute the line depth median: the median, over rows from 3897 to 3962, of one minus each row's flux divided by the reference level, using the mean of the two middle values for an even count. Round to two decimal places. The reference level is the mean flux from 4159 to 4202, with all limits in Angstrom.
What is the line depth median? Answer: 0.26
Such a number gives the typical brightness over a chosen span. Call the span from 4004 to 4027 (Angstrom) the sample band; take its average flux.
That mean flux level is 44.4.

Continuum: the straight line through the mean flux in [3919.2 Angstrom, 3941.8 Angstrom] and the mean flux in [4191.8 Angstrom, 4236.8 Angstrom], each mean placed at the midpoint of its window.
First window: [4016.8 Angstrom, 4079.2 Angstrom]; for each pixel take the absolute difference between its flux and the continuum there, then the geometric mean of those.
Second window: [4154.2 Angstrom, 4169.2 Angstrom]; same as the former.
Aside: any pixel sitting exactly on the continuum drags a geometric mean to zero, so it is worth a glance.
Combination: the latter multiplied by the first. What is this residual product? 75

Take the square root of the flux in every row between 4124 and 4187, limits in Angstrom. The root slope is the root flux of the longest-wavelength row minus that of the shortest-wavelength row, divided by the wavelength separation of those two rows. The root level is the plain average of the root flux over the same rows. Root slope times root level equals -0.011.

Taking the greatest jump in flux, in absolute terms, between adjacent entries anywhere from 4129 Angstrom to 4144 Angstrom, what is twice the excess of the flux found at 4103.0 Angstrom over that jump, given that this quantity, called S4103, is 59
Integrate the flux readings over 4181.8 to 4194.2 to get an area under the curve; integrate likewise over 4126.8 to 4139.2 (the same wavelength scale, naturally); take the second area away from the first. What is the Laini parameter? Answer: -12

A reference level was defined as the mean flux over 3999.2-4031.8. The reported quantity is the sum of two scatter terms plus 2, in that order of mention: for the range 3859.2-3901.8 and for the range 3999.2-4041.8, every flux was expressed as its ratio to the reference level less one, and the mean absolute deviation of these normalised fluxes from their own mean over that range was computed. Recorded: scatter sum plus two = 2.14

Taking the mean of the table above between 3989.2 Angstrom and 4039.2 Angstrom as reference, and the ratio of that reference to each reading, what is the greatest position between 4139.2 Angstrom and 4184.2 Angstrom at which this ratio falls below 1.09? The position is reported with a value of 4183.0 Angstrom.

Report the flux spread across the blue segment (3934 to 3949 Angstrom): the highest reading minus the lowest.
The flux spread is 24.5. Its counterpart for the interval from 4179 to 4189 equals 4.0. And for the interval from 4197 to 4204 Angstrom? 4.8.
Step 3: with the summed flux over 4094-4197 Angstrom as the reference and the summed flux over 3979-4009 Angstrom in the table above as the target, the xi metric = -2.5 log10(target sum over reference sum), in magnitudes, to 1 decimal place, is 1.4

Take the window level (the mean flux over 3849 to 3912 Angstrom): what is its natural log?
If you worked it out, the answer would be 3.51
